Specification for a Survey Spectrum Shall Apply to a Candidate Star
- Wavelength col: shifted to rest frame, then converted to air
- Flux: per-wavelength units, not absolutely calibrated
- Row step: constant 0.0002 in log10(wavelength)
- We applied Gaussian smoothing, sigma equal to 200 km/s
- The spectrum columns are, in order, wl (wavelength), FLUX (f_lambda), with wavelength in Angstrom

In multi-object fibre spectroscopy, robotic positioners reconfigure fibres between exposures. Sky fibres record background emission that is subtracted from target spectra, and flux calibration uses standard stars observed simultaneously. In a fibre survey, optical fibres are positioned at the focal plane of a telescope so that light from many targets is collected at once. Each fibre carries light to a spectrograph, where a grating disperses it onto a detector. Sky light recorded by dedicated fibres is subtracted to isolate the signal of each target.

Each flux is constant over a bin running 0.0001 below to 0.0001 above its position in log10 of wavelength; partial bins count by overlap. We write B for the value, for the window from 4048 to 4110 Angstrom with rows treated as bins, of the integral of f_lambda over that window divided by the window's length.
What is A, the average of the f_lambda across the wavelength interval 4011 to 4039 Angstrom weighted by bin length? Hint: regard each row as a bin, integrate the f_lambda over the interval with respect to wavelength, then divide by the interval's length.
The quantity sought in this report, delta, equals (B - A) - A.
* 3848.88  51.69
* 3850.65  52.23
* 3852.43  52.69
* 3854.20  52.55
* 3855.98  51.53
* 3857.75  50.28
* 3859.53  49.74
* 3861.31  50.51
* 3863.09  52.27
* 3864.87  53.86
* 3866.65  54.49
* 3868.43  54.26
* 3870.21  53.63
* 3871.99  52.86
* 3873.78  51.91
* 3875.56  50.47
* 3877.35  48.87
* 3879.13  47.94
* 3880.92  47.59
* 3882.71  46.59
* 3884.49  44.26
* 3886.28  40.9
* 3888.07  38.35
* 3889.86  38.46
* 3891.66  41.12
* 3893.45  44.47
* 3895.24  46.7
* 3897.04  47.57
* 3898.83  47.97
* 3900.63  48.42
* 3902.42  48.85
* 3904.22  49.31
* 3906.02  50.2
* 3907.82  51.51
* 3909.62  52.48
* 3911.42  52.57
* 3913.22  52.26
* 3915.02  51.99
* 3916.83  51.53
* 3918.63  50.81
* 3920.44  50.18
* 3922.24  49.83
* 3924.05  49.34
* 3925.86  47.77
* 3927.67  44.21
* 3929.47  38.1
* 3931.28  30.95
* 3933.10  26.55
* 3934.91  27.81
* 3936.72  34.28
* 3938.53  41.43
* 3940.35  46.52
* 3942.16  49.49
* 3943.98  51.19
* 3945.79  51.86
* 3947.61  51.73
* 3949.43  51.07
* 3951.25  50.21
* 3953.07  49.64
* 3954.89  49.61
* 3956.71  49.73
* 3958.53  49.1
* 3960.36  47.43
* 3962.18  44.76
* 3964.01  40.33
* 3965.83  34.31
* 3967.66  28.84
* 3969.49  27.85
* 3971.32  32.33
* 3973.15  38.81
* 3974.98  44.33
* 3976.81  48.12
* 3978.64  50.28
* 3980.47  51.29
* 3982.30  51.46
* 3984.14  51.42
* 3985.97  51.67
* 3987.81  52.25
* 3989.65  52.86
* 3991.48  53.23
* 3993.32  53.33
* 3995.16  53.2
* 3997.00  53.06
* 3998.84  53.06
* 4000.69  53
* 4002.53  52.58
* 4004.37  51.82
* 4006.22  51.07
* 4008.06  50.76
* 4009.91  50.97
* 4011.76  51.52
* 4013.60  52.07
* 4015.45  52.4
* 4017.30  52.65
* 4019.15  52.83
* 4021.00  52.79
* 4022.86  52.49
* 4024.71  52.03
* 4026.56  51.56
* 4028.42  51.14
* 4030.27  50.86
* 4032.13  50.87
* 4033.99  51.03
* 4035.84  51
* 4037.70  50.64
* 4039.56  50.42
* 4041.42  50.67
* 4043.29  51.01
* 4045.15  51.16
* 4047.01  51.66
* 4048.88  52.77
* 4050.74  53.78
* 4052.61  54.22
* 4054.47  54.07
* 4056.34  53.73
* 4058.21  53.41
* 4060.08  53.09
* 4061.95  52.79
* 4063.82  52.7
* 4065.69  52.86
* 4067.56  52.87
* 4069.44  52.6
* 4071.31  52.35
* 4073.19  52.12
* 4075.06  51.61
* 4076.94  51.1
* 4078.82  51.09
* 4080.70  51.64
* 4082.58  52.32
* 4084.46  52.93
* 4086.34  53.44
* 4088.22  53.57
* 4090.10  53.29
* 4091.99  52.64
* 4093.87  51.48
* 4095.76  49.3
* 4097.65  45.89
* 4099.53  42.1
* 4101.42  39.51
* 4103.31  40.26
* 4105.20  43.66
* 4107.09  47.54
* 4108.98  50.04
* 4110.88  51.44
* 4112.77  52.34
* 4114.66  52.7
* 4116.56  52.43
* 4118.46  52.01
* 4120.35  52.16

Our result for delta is -53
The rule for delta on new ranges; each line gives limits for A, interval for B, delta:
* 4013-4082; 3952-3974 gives -63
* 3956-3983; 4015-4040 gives -33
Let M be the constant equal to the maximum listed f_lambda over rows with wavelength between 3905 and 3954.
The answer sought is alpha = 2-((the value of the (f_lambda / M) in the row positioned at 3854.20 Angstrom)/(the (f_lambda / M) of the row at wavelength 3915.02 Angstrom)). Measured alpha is 0.99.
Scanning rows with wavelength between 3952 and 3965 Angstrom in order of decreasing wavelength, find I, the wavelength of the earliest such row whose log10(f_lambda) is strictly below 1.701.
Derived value 3964.01 Angstrom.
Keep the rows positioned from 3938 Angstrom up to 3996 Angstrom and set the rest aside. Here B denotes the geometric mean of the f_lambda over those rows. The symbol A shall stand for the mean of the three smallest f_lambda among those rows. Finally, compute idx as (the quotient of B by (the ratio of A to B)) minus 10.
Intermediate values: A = 30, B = 46.2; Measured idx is 62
